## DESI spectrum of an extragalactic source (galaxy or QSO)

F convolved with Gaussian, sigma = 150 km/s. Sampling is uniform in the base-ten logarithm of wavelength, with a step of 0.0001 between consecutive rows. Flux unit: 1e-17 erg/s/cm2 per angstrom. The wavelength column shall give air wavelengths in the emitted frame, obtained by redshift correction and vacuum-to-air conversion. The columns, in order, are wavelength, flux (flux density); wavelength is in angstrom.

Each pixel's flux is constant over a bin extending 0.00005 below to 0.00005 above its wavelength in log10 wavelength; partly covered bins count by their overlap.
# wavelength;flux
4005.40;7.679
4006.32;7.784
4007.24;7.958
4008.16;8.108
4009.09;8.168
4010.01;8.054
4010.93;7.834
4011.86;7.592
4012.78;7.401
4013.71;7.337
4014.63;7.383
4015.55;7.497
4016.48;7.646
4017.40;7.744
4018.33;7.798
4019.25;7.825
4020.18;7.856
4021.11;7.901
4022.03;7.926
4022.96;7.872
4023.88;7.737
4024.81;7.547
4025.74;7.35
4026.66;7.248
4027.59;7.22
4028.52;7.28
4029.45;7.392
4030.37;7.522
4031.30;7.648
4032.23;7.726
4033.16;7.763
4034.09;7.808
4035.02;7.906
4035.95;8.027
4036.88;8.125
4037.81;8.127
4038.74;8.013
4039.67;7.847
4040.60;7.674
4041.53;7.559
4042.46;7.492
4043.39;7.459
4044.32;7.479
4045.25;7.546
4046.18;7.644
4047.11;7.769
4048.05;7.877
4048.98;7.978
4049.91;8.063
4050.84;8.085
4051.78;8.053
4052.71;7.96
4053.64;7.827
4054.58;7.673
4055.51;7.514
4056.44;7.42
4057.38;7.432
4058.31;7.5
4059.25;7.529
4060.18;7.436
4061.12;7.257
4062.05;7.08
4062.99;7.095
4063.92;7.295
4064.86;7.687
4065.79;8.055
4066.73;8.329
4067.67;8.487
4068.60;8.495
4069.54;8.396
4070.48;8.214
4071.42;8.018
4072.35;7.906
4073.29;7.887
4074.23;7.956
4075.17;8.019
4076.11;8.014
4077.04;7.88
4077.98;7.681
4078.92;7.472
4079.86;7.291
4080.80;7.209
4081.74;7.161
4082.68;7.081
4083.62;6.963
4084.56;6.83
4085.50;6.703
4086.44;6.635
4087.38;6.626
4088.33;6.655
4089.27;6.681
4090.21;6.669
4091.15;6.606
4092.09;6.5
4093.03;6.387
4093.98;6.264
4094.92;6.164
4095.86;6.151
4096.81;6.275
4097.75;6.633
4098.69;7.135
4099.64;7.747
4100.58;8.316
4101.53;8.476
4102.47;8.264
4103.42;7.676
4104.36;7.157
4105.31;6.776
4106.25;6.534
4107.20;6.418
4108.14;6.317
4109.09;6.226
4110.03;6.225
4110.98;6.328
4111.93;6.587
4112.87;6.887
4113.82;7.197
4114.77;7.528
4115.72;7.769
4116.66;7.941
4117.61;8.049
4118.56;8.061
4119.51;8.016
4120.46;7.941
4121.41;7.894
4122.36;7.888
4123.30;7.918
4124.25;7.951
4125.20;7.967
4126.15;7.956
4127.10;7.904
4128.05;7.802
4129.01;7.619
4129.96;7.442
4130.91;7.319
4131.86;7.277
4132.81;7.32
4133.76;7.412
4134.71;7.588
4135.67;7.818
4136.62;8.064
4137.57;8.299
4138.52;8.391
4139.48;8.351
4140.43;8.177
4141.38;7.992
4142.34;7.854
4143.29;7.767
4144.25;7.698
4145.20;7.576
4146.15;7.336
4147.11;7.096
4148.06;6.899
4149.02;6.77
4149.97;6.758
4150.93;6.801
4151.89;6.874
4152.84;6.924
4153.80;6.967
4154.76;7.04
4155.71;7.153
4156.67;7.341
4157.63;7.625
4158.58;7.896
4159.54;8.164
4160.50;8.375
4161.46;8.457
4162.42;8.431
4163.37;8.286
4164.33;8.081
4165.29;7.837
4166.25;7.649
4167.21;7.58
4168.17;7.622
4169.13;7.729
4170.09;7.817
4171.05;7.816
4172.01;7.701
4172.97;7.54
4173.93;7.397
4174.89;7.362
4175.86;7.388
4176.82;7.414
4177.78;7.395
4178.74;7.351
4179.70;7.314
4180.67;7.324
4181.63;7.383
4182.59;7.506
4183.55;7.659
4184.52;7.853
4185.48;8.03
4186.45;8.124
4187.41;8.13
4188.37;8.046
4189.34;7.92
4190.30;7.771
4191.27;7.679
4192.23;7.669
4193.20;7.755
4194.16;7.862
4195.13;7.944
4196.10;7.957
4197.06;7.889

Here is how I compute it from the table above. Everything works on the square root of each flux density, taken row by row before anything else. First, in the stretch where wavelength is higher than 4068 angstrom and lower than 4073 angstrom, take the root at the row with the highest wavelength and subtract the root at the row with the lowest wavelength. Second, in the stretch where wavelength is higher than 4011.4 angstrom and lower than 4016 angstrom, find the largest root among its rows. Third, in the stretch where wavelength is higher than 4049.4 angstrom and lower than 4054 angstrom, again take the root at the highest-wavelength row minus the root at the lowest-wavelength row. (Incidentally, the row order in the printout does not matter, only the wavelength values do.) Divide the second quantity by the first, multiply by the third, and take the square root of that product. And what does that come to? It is 1.1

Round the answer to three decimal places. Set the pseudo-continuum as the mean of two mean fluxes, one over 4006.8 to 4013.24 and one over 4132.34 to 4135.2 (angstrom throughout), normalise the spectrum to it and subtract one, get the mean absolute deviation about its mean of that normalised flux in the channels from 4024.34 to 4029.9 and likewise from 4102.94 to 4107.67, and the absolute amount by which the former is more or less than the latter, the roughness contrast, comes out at 0.041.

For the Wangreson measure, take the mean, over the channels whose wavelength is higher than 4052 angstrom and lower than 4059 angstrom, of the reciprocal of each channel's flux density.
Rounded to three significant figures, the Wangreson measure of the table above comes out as 0.131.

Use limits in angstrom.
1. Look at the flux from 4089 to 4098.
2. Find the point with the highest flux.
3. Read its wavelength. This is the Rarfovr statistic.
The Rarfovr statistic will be 4089.27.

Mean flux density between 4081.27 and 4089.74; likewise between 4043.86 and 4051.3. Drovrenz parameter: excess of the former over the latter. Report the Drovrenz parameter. -1.0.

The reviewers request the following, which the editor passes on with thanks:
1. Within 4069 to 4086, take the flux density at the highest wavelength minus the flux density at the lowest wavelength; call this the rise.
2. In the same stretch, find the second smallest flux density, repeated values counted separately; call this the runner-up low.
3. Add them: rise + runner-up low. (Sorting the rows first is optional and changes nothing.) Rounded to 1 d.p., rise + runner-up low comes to 5.1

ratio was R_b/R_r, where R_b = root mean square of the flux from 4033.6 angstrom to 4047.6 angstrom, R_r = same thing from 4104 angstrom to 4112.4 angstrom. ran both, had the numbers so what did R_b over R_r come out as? 1.19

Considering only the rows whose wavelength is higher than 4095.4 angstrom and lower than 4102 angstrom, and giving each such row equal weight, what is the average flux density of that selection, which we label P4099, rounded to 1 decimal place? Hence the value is 7.2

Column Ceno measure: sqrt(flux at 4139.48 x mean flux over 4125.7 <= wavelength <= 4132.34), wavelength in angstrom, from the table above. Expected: 8.0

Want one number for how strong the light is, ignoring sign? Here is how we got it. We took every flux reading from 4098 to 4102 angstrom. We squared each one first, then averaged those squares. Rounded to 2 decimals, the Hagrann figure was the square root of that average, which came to 7.94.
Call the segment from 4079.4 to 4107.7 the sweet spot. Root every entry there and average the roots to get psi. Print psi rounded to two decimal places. 2.63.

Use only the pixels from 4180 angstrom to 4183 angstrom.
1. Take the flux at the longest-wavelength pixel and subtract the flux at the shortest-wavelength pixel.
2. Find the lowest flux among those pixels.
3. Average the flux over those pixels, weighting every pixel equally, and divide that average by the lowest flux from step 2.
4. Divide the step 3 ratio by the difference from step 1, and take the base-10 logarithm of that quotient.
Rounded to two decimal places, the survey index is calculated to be 0.74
